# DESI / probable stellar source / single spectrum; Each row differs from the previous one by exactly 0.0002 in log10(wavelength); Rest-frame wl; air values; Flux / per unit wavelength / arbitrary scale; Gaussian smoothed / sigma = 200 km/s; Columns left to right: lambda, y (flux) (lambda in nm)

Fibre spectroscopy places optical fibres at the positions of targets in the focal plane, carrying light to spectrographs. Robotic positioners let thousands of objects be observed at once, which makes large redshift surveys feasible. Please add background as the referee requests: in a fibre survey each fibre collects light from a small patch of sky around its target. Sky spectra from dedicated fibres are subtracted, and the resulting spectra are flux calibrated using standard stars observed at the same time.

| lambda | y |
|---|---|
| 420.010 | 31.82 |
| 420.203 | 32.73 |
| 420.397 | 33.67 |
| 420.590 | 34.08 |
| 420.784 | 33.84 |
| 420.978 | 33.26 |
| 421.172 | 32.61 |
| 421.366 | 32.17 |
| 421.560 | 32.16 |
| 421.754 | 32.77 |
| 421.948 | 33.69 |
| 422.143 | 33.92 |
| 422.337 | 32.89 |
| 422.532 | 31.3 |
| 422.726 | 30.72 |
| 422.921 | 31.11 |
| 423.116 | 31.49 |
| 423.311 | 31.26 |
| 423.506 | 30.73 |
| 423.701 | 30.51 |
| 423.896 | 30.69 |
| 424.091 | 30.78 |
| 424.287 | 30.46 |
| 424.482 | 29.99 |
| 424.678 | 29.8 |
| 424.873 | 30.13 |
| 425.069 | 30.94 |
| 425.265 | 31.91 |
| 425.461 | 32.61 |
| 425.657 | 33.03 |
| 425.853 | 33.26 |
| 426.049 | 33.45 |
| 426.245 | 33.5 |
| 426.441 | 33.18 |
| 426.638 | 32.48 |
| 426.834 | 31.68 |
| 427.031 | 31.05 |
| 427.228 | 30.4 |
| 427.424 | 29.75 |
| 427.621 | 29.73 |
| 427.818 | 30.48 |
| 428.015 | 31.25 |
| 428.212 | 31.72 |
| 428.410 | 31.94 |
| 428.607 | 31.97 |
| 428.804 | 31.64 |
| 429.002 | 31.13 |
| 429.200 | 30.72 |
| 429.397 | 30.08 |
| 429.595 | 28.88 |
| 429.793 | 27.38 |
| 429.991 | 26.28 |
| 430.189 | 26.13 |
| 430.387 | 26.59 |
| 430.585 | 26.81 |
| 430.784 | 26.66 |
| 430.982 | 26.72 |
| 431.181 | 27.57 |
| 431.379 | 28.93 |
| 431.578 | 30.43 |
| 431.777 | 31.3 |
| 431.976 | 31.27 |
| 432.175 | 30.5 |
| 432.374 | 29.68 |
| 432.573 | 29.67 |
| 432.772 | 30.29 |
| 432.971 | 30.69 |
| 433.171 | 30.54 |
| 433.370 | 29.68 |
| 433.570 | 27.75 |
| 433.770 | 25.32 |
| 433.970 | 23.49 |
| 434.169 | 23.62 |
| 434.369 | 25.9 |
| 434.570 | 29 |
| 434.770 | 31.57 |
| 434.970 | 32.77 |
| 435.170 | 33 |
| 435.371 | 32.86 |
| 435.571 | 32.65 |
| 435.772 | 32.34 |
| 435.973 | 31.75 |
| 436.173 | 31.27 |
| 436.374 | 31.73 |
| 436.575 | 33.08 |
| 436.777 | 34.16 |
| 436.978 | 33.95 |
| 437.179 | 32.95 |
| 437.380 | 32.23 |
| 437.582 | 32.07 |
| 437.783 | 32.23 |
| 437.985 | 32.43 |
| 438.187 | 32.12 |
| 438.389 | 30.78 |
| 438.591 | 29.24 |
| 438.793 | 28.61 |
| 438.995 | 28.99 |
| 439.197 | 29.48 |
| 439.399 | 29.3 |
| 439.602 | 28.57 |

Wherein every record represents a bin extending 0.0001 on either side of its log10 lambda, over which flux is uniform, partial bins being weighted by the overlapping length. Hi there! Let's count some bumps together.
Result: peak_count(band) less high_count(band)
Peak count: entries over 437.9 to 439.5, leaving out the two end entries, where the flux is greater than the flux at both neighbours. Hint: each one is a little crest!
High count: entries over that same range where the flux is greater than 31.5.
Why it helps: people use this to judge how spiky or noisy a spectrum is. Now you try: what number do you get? -1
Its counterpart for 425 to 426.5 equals -6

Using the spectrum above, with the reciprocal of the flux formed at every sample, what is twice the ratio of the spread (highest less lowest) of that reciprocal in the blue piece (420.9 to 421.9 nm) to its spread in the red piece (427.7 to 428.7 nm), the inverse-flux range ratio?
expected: 1.35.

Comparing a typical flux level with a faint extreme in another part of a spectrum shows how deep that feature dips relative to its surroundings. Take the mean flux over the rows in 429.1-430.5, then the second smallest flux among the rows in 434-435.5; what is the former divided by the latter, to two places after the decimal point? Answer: 1.08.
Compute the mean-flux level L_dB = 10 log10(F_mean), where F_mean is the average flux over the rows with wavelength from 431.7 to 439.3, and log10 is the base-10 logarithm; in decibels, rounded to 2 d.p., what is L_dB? 14.85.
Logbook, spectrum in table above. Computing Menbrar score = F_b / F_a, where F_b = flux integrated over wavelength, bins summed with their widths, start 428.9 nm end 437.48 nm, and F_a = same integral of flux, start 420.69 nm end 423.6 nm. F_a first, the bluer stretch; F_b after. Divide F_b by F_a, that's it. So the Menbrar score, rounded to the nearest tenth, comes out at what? 2.7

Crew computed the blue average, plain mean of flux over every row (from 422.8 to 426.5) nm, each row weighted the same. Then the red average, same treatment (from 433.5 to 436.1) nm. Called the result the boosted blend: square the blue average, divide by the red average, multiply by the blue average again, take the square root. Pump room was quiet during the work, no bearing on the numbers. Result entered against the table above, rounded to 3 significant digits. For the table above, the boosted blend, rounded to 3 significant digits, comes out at 32.6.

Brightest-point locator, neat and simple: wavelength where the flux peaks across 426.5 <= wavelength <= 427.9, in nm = 426.638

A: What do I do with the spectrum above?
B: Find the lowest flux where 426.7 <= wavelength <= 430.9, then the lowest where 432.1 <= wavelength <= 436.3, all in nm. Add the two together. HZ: 49.6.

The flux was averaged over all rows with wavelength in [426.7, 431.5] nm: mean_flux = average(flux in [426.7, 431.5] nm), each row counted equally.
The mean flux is 29.4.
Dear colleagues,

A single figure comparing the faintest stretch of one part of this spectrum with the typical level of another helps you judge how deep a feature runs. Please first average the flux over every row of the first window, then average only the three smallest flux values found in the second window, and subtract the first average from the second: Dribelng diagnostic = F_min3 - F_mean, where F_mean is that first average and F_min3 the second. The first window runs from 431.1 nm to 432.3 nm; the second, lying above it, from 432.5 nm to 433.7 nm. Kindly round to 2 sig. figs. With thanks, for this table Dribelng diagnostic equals -1.0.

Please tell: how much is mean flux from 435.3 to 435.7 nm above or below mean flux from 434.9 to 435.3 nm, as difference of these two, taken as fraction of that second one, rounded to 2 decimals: 0.00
